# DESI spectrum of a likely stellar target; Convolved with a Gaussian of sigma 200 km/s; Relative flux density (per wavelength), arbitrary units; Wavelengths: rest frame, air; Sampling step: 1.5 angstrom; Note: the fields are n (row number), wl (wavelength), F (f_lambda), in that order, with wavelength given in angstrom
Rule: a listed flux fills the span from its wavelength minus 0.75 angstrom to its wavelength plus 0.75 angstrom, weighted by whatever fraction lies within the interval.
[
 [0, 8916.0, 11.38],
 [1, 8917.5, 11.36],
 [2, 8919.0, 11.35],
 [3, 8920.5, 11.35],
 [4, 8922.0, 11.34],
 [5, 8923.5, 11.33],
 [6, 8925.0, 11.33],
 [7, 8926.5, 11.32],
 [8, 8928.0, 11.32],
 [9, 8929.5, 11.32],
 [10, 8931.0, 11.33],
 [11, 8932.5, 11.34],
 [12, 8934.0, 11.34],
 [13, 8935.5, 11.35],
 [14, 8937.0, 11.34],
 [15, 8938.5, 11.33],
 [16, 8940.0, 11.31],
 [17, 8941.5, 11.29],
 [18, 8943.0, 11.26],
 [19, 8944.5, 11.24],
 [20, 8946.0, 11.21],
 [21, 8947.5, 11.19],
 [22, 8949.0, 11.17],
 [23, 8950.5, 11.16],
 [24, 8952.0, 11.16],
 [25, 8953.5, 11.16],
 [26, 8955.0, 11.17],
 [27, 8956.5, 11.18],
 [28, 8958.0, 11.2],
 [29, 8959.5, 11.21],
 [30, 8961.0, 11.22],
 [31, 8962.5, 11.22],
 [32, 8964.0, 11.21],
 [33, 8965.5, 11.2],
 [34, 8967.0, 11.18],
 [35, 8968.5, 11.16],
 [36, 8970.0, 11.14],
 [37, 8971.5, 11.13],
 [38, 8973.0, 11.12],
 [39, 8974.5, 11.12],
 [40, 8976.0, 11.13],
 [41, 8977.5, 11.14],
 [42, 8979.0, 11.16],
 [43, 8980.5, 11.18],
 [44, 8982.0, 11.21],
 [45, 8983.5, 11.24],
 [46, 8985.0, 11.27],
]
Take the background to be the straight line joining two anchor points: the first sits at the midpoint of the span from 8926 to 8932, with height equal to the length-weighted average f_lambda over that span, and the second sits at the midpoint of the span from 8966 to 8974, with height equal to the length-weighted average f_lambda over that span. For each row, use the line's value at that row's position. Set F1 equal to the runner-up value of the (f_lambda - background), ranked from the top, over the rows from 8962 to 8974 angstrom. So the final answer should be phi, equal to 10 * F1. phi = 0.37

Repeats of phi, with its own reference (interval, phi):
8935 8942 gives 0.51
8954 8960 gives 0.01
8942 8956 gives -0.17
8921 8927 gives -0.13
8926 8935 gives 0.32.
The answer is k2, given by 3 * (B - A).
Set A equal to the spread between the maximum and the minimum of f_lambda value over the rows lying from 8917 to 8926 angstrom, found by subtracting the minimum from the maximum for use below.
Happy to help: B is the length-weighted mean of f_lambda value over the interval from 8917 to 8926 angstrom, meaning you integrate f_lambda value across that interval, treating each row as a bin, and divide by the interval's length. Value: 33.9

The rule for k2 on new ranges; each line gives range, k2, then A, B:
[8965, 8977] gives 33.2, 0.08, 11.1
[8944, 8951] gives 33.3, 0.08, 11.2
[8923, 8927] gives 34.0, 0.01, 11.3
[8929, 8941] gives 33.9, 0.04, 11.3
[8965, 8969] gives 33.4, 0.04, 11.2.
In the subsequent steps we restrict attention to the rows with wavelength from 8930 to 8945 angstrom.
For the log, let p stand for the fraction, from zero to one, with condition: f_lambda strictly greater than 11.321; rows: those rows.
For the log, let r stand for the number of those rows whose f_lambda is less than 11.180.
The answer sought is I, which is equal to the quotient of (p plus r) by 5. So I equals 0.1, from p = 0.60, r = 0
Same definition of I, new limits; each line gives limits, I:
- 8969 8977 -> 1.0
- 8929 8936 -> 0.2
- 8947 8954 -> 0.8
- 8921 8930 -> 0.1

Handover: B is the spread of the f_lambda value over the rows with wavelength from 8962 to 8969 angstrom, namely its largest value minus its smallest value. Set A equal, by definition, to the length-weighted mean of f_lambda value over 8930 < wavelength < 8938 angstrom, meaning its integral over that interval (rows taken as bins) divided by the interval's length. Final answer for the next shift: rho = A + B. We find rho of 11.4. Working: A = 11.3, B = 0.06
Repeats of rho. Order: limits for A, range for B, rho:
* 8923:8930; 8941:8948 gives 11.4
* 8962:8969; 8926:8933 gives 11.2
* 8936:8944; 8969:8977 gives 11.3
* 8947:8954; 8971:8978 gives 11.2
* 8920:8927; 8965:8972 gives 11.4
